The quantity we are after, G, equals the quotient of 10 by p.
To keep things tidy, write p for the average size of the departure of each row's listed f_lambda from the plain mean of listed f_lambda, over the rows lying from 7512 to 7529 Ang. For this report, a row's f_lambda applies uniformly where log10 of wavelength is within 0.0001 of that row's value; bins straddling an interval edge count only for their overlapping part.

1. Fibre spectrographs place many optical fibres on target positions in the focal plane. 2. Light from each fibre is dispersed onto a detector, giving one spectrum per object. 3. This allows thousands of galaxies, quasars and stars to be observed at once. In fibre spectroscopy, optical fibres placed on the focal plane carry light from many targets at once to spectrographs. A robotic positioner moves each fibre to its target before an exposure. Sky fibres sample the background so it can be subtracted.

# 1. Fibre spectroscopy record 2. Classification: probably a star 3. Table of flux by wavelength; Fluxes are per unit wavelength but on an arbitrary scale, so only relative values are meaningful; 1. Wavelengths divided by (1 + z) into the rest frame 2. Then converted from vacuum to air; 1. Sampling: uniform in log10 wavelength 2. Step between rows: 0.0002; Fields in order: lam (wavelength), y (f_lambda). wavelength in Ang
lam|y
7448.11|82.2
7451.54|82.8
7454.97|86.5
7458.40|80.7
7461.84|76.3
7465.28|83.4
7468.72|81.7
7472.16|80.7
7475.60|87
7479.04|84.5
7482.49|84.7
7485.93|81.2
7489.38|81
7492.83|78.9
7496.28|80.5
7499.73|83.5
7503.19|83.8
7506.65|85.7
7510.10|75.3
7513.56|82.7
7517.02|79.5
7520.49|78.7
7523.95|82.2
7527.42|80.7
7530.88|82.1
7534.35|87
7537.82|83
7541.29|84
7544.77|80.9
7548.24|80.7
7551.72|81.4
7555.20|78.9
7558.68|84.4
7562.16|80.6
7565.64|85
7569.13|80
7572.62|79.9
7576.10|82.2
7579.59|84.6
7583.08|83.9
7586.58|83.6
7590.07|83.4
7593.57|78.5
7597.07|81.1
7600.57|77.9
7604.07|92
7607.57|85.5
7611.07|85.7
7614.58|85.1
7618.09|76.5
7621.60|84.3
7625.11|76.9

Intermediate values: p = 1.4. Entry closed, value 7.4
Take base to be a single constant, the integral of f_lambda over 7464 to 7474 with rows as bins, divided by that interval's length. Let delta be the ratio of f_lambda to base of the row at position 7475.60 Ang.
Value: 1.06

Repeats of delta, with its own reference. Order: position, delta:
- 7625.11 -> 0.94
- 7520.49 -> 0.96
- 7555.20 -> 0.96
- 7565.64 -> 1.04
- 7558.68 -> 1.03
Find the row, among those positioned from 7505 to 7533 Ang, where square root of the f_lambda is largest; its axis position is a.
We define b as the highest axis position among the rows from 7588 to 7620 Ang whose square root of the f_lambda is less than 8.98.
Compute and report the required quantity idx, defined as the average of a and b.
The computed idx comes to 7562.4 Ang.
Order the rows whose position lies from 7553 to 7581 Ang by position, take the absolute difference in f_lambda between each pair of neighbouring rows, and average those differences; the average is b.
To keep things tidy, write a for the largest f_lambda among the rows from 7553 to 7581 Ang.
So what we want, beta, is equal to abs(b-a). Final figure 81.6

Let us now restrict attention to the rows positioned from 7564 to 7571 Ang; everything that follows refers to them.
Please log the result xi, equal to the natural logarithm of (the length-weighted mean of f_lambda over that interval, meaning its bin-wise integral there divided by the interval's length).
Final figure 4.411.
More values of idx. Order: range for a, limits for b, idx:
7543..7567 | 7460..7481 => 7513.7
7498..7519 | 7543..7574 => 7539.6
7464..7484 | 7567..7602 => 7538.1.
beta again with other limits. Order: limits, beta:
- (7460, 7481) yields 83.3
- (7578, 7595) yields 83.1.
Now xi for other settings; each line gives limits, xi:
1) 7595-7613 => 4.435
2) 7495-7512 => 4.404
